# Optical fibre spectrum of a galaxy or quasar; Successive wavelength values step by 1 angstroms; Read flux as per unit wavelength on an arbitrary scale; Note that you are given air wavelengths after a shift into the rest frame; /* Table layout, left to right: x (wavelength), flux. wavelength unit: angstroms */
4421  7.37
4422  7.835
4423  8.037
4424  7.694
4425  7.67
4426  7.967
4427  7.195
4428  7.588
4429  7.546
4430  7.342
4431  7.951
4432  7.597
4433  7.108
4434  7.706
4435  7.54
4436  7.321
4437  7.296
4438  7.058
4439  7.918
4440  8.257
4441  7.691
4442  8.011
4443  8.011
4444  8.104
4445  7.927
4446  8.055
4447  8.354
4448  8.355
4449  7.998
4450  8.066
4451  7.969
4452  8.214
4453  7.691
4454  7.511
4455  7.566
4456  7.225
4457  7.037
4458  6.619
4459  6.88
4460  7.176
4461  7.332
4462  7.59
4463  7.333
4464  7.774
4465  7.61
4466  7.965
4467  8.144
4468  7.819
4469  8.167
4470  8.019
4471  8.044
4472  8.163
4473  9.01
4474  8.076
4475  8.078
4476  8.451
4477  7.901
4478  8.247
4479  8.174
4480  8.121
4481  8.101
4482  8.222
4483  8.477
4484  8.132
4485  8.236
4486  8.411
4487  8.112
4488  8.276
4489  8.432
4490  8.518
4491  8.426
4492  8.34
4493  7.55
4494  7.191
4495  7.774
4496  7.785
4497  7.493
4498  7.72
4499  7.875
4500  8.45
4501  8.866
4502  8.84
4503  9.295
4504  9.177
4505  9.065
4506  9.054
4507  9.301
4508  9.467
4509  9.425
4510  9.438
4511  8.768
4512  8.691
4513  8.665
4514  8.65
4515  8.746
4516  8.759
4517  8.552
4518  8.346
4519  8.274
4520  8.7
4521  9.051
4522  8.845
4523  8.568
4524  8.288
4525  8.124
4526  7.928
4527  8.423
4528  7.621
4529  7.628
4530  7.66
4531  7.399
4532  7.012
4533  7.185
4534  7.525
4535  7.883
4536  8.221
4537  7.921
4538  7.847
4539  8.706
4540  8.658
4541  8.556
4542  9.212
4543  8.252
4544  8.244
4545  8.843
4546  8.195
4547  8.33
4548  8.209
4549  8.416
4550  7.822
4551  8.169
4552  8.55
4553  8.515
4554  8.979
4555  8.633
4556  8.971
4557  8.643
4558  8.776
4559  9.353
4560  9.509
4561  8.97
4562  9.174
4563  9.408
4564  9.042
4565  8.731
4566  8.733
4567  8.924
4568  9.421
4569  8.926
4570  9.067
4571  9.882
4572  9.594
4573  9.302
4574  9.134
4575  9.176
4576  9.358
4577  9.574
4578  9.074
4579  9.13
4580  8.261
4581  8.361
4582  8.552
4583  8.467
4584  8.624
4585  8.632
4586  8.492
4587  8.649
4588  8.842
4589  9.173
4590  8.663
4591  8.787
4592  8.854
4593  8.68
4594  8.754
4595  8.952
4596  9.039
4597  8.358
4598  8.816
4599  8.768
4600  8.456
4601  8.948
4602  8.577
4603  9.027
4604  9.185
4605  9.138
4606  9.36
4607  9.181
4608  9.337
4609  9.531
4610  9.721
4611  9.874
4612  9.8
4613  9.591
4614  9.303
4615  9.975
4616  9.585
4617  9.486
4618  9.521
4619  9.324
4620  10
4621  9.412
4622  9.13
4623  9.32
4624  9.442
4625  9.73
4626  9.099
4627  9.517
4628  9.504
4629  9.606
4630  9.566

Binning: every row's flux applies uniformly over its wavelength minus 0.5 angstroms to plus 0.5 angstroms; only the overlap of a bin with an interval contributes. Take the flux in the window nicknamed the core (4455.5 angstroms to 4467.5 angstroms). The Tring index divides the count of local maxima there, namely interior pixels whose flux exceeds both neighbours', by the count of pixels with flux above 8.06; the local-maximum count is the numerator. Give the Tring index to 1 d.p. 2.0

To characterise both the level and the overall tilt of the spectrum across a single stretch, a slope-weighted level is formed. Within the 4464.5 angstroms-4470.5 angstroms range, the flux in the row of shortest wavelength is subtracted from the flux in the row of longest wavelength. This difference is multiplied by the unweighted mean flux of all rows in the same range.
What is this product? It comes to 3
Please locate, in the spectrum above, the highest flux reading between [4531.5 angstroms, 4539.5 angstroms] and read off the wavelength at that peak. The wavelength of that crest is 4539 angstroms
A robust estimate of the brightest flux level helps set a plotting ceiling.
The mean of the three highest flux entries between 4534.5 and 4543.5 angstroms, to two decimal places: 8.86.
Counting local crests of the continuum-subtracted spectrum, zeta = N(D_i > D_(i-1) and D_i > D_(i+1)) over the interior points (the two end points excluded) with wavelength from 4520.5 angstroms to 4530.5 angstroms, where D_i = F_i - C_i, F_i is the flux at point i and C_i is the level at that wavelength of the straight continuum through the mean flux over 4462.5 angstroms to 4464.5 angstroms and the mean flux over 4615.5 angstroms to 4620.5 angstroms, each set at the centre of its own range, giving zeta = 1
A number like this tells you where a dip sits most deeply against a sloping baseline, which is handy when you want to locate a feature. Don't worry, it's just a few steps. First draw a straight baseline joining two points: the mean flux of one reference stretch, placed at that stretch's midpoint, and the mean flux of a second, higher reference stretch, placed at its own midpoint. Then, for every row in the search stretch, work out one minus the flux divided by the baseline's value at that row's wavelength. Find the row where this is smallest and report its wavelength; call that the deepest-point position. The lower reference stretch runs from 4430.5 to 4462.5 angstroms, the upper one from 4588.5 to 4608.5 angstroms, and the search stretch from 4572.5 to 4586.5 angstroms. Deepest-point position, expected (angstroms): 4577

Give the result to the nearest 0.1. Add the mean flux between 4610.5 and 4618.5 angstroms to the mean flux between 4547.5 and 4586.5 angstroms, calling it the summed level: 18.5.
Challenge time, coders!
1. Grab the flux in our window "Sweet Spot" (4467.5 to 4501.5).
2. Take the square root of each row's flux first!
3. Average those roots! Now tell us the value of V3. 2.85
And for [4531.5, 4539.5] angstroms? 2.79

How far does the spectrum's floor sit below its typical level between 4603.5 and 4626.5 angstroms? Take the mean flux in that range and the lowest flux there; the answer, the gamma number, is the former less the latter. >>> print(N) 0.4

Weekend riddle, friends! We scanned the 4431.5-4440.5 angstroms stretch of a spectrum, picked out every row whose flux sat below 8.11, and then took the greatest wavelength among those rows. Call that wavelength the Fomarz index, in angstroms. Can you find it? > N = 4439 angstroms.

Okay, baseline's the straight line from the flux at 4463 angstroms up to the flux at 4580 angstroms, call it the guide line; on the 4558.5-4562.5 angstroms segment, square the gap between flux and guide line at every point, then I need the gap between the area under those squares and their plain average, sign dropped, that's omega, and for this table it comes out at 4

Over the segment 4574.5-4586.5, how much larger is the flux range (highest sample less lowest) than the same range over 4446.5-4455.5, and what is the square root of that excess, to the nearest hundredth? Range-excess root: 0.68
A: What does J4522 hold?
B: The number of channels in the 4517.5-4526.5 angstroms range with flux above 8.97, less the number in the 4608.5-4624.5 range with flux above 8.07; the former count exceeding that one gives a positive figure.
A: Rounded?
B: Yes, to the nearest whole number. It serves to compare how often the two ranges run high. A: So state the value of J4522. -15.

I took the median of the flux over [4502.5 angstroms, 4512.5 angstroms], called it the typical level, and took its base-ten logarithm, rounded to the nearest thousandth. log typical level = 0.965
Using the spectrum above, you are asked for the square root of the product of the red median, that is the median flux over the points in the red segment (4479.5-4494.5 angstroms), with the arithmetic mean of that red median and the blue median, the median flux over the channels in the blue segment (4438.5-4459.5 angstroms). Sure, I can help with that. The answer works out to 8.17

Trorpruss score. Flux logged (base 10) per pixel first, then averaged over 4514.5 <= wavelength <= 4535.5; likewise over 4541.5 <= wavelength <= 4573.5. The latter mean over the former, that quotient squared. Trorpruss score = 1.08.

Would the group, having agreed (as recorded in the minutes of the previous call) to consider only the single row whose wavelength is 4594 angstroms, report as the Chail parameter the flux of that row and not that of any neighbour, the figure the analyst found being 8.754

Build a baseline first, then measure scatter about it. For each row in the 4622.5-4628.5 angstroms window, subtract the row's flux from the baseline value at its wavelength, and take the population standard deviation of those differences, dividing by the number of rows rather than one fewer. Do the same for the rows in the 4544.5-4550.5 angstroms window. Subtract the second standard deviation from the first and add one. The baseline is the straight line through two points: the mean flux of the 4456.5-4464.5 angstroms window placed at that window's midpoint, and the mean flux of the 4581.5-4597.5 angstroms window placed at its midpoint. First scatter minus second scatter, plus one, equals 0.87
